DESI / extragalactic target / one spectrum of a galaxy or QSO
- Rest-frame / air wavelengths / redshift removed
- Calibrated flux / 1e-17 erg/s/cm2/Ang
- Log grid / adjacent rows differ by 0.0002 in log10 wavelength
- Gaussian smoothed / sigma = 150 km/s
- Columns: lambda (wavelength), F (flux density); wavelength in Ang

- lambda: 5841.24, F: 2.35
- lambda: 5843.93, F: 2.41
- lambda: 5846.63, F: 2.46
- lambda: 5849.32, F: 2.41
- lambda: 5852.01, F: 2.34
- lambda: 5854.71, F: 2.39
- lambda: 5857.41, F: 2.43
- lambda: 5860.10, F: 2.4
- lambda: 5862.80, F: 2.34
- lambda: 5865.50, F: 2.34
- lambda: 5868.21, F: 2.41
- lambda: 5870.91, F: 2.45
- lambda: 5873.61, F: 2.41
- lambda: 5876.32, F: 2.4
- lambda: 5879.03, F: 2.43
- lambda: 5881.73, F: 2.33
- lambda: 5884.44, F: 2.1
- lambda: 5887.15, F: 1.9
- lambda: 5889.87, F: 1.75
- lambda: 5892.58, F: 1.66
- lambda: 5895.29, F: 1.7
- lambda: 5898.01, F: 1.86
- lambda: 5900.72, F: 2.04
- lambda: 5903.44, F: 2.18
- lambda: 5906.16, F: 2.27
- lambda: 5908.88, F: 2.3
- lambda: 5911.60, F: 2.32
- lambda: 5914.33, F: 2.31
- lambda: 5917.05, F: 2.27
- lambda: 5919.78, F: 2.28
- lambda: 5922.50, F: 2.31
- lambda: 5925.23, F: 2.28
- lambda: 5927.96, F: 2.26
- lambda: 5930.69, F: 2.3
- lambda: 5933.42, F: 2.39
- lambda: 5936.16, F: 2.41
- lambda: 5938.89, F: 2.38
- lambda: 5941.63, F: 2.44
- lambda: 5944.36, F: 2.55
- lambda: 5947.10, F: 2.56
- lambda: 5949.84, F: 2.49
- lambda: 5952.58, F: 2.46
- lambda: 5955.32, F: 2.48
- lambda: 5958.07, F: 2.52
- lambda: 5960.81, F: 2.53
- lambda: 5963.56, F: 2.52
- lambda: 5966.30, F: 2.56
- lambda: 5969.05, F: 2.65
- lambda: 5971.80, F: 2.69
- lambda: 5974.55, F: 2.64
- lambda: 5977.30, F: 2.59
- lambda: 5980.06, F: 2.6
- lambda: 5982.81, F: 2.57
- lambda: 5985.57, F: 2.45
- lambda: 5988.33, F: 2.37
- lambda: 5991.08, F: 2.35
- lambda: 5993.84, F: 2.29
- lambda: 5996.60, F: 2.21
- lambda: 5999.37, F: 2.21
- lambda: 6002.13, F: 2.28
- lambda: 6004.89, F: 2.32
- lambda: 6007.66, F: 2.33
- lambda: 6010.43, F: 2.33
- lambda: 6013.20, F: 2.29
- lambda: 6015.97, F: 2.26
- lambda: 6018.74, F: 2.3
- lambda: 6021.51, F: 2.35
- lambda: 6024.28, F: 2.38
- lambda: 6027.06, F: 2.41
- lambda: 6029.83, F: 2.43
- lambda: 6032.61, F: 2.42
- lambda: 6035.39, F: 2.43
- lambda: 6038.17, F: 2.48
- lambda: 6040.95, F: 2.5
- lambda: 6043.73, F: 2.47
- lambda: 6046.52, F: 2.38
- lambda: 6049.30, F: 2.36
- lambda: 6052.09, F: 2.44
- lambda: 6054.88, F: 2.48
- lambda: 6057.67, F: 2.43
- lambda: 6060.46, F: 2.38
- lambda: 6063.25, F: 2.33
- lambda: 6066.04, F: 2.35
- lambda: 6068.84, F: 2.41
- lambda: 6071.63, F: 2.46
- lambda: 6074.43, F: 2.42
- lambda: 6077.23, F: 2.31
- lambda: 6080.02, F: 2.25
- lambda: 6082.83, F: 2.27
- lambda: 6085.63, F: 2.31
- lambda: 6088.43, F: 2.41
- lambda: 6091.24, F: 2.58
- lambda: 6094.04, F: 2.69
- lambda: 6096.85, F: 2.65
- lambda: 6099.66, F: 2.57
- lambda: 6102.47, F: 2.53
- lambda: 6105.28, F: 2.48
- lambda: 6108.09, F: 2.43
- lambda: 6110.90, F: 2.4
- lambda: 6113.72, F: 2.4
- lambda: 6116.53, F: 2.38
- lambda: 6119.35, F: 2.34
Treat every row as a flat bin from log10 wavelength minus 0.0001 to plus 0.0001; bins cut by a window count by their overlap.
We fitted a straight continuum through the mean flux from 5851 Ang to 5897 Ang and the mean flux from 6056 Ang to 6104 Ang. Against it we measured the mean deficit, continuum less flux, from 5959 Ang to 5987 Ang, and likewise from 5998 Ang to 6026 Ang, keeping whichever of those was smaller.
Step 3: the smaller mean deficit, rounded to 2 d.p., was -0.26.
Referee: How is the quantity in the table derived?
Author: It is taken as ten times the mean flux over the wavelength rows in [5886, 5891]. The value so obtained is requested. 18.2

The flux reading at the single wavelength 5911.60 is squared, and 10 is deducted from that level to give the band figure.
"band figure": -4.6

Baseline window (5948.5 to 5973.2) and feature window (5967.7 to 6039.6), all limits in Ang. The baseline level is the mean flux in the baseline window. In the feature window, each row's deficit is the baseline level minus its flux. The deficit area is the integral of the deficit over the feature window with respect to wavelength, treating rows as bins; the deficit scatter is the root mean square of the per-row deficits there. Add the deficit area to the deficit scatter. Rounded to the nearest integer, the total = 10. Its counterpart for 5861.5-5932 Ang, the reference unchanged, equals 25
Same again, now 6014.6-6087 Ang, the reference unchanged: 12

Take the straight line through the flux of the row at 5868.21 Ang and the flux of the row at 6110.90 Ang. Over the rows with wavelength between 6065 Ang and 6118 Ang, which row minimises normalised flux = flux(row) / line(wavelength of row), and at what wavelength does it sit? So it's 6080.02 Ang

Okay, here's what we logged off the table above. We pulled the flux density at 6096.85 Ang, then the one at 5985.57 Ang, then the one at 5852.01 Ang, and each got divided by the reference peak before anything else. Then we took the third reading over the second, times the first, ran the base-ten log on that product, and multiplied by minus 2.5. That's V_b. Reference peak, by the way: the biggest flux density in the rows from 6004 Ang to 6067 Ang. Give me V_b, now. -0.013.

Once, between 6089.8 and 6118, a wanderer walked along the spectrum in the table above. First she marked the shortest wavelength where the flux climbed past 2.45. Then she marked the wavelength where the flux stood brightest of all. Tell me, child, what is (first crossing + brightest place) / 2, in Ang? 6092.6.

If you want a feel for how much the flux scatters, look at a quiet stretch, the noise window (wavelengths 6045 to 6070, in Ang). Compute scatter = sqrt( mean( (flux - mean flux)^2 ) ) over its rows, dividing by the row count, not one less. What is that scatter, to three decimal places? 0.045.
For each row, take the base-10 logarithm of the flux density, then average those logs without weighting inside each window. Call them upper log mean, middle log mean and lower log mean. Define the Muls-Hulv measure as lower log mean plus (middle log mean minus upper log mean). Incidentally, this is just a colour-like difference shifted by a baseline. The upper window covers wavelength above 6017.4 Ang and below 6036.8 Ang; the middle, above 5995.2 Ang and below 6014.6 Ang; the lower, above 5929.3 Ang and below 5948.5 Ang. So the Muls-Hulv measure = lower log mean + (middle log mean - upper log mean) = 0.366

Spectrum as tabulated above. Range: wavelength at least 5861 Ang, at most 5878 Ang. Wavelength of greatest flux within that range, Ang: 5870.91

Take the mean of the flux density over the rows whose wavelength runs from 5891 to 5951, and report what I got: 2.25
